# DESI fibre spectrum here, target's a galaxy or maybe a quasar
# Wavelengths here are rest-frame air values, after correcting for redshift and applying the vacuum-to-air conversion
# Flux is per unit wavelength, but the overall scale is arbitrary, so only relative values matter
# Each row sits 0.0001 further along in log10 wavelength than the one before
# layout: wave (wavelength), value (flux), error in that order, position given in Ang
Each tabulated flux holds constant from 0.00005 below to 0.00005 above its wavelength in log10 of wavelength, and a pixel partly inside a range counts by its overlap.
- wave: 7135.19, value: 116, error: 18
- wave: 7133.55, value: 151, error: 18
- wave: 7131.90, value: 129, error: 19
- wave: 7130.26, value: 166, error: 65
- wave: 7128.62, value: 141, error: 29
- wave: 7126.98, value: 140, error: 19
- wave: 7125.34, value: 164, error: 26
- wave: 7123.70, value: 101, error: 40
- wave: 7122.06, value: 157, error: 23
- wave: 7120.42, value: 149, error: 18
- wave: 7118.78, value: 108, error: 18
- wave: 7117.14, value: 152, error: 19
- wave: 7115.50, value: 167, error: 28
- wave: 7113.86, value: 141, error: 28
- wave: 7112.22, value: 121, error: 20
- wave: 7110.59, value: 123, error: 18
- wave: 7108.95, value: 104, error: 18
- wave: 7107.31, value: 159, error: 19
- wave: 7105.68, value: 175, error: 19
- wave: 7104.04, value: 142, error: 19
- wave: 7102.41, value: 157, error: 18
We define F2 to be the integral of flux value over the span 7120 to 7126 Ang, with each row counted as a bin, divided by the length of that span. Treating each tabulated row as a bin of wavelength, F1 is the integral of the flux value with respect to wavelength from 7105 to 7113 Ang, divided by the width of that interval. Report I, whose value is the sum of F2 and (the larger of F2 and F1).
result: 284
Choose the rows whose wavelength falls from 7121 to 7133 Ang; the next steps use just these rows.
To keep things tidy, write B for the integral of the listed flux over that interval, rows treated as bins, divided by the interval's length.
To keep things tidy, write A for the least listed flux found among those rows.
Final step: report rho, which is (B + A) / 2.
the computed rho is 122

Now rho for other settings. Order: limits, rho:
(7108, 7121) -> 119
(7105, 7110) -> 124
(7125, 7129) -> 144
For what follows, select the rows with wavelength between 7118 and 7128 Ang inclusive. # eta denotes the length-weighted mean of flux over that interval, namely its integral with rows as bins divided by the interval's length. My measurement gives 137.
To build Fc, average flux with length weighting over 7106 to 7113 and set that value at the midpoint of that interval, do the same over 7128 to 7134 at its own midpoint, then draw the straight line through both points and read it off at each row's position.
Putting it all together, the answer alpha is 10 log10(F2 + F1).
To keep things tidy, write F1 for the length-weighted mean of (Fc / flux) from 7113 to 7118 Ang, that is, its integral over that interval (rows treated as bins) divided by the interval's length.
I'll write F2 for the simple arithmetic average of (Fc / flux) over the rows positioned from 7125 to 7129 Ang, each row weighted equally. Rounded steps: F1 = 0.89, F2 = 0.97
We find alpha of 2.70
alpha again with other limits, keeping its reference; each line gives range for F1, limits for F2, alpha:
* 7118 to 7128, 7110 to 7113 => 3.31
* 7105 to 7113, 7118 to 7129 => 3.12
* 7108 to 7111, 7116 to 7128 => 3.41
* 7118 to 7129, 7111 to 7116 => 3.03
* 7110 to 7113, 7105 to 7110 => 3.04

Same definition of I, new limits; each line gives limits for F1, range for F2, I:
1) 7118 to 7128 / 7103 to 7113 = 276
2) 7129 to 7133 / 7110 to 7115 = 278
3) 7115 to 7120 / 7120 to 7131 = 290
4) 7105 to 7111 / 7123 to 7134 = 284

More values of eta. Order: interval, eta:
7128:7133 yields 146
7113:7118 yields 153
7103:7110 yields 145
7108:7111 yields 114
